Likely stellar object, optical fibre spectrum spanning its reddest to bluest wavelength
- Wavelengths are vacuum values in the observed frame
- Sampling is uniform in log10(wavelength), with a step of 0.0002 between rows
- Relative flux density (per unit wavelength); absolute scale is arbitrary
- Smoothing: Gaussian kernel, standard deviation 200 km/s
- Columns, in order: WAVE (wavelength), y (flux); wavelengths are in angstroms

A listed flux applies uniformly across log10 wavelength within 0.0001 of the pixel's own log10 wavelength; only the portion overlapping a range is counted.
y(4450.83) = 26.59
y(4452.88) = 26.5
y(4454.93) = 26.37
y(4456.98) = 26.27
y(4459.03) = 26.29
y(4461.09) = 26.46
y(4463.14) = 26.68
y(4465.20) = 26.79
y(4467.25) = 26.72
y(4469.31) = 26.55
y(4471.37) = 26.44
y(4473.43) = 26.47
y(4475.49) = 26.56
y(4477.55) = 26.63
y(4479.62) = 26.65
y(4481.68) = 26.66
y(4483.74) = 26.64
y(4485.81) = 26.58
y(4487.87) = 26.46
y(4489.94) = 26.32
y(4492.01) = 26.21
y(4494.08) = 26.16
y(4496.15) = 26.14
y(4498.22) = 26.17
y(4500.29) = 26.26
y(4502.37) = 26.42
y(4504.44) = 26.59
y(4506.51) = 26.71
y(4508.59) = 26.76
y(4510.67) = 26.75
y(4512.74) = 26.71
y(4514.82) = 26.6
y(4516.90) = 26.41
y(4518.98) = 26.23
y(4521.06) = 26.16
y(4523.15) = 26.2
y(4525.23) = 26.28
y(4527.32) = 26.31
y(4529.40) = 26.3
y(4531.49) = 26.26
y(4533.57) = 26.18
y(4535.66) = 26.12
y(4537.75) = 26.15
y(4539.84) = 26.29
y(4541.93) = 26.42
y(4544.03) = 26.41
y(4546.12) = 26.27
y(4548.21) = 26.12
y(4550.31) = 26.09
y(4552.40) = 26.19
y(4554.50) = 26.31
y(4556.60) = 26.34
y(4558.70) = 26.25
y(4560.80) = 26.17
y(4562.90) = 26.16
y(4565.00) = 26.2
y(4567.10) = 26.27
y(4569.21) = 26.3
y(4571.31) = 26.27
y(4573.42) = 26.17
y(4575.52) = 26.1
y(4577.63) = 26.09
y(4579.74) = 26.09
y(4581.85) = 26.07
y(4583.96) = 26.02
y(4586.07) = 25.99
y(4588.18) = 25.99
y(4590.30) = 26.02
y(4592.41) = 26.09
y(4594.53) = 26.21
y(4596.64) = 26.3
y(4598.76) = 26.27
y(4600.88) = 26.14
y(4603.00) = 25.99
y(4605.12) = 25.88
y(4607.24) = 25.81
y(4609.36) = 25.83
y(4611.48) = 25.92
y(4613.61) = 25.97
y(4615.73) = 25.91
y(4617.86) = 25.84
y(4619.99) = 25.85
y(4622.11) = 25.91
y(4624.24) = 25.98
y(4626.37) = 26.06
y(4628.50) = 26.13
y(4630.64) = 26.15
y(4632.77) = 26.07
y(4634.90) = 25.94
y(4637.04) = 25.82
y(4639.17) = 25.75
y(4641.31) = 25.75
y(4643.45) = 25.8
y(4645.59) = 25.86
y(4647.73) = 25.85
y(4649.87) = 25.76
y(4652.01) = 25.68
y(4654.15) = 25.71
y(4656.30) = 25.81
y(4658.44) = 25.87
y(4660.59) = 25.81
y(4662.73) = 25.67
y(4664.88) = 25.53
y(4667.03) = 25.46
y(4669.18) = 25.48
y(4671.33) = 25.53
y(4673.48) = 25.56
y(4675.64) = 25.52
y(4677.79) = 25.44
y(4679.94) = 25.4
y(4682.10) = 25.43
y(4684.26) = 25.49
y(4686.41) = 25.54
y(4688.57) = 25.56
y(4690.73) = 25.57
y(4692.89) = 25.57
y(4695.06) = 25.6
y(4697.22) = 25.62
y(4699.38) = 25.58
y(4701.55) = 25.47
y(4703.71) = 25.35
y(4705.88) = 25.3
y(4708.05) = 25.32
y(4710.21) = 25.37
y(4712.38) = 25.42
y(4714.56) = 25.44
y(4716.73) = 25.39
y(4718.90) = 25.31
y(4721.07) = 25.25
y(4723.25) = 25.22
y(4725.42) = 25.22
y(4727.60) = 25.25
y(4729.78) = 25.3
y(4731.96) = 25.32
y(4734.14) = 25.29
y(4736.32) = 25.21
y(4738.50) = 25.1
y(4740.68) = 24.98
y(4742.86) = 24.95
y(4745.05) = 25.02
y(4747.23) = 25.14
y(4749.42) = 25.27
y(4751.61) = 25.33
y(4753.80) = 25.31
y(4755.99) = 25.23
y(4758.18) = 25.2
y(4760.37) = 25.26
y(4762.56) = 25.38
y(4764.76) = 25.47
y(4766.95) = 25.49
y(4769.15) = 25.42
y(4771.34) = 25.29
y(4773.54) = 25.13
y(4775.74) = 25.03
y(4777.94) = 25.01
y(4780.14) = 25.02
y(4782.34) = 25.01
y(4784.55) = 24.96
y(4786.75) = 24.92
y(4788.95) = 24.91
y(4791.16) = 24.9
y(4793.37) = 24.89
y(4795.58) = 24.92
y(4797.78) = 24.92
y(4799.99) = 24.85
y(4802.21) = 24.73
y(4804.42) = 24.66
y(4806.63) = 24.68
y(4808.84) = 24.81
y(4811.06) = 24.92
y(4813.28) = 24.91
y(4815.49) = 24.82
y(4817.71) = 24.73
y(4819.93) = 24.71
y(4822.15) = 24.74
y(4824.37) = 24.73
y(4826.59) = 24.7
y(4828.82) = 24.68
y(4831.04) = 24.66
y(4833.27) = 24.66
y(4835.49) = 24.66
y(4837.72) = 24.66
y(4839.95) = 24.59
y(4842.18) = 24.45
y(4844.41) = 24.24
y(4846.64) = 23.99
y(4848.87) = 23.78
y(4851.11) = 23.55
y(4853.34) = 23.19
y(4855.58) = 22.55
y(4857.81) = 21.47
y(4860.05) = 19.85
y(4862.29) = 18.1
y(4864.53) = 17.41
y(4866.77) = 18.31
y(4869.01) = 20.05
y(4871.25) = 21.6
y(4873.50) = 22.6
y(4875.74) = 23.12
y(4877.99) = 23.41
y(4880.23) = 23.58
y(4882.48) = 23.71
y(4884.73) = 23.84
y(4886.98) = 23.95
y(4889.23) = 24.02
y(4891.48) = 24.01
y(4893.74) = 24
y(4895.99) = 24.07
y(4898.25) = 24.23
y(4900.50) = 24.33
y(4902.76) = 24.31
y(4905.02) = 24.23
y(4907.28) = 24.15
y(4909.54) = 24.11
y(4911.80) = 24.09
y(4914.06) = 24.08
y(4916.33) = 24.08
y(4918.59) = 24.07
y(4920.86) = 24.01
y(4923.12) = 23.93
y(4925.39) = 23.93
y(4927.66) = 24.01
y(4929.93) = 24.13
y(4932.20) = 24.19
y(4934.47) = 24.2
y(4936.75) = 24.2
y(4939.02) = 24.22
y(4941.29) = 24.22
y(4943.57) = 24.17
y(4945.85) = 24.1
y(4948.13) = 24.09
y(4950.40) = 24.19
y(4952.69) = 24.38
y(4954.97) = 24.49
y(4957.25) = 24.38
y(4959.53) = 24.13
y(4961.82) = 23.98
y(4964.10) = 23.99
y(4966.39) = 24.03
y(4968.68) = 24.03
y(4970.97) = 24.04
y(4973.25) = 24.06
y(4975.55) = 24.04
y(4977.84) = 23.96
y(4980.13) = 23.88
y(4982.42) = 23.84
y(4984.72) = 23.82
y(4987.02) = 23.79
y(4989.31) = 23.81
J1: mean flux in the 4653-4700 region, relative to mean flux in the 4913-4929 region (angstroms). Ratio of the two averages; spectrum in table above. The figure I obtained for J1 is 1.065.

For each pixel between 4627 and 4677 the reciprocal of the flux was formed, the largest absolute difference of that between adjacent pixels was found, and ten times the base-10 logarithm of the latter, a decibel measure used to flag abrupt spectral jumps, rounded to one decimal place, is -36.7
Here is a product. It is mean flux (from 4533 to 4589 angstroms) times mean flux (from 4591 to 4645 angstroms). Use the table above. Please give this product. 680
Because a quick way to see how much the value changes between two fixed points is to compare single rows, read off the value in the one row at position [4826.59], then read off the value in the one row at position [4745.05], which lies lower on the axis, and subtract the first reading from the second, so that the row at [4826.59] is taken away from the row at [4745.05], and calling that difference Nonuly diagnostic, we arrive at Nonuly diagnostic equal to 0.32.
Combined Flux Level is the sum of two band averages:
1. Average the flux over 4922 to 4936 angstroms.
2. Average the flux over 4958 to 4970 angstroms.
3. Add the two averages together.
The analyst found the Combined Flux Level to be 48.1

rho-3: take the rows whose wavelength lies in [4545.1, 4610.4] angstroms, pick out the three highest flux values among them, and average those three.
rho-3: 26.3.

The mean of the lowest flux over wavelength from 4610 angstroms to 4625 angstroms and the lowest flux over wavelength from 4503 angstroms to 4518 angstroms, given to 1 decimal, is 26.1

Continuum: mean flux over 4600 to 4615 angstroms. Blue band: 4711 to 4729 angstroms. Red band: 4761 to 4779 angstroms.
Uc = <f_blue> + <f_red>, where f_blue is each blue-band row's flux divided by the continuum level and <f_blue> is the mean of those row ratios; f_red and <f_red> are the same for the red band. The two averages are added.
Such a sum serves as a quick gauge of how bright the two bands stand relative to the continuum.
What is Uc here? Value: 1.95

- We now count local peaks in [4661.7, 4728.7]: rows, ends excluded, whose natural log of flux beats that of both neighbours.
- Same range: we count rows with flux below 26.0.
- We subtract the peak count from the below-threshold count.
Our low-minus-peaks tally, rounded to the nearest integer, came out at 28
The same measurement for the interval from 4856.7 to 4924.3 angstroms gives 28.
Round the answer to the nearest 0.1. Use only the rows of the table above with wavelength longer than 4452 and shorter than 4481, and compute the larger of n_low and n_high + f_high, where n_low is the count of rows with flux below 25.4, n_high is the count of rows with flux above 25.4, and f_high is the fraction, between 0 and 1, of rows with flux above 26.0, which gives 15.0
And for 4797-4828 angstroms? 14.0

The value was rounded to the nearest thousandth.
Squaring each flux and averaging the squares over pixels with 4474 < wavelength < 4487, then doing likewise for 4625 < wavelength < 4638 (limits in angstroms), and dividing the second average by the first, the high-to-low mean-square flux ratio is 0.956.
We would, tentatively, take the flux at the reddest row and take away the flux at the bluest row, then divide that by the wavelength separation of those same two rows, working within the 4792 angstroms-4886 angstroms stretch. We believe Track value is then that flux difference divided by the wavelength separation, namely -0.011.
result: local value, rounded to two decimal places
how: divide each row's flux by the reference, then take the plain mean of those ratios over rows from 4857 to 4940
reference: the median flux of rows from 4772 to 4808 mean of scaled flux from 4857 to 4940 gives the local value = 0.93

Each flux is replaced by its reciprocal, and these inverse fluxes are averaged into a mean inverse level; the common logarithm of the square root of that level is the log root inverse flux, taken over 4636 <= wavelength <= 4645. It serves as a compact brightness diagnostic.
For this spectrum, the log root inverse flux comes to -0.706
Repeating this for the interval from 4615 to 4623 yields -0.706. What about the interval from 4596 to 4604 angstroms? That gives -0.709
